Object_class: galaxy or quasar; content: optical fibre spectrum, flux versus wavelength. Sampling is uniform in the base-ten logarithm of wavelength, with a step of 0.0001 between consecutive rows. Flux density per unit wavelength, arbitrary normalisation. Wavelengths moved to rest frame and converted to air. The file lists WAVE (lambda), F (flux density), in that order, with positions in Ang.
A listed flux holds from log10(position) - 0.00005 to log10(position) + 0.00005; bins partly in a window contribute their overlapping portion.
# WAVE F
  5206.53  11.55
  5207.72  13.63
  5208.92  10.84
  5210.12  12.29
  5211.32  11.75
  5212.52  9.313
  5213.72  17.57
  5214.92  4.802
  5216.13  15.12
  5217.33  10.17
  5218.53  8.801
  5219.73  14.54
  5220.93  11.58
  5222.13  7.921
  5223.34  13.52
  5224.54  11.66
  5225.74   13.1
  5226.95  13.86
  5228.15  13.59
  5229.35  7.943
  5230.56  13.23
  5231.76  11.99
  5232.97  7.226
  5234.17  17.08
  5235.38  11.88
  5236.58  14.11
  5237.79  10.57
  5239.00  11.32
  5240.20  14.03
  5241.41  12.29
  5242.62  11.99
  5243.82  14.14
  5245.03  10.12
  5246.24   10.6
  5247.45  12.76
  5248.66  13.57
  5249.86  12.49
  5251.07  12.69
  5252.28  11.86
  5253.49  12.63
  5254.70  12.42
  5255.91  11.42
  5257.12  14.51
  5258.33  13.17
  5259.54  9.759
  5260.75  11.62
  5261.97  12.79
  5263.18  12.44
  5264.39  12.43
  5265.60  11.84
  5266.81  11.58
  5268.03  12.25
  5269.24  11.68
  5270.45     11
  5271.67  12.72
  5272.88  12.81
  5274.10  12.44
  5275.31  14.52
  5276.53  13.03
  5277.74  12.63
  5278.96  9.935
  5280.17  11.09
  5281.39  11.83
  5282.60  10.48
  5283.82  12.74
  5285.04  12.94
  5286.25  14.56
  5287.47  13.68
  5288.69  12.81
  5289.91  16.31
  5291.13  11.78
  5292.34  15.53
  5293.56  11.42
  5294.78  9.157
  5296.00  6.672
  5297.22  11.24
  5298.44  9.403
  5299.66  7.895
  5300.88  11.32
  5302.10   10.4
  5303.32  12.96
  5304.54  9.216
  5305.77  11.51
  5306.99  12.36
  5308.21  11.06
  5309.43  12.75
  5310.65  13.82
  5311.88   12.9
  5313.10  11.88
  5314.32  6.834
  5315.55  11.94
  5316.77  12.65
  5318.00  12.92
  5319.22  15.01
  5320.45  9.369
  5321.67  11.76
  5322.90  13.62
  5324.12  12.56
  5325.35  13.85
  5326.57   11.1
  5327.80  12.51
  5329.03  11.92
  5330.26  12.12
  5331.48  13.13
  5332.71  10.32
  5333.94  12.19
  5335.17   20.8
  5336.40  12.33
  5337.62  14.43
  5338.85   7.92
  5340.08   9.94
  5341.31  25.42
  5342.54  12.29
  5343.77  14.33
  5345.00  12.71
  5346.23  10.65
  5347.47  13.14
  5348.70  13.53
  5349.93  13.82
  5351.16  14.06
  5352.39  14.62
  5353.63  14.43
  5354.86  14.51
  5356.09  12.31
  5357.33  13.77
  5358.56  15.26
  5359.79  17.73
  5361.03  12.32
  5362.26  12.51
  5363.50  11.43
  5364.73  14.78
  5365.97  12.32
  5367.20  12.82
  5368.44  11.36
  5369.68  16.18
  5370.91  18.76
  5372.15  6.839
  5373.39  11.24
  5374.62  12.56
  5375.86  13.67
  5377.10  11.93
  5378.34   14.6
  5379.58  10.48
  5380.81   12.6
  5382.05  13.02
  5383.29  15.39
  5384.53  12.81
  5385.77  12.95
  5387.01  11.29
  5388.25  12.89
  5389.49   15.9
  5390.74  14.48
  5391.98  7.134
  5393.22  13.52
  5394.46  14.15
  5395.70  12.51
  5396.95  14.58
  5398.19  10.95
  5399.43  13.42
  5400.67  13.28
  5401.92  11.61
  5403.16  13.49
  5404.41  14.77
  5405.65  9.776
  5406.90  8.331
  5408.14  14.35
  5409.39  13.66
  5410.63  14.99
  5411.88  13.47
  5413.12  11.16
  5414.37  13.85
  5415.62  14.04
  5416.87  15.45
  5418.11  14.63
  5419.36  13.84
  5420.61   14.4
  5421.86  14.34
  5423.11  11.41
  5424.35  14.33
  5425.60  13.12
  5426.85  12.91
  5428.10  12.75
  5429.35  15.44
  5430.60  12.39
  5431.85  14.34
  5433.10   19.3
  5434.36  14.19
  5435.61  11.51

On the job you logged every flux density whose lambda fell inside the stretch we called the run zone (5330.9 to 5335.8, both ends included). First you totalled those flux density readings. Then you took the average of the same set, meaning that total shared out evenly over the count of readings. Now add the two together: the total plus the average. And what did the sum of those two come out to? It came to 71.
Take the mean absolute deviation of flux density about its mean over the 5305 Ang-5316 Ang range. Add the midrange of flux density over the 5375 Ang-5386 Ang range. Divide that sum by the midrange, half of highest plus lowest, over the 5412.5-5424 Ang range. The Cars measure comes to 1.07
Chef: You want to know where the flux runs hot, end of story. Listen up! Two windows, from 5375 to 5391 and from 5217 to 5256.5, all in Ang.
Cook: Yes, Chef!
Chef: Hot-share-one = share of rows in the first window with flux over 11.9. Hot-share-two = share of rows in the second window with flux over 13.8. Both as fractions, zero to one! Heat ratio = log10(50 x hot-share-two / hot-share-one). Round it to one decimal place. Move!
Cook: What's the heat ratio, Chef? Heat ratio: 1.0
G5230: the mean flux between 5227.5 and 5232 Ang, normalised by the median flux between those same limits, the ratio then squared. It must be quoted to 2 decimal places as 0.86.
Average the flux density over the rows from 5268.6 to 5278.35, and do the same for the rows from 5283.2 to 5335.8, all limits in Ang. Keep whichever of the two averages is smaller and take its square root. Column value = 3.48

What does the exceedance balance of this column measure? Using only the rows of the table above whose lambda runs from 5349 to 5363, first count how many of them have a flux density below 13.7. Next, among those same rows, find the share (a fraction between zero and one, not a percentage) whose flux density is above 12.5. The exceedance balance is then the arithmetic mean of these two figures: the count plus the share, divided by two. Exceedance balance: 1.9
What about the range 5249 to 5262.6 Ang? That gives 5.2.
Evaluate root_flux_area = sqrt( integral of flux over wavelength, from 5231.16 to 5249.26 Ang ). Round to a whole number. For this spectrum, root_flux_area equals 15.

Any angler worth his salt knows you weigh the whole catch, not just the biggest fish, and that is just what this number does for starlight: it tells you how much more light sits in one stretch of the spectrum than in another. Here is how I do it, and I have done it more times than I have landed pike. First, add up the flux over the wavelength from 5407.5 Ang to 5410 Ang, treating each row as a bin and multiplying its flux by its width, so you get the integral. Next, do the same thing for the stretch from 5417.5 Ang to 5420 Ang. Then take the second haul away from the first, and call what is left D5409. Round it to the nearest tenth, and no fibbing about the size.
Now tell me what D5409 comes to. -0.6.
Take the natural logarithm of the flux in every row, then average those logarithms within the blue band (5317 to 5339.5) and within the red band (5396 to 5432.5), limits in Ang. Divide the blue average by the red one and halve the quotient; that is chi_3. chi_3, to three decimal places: 0.489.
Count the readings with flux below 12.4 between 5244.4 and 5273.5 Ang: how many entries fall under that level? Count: 11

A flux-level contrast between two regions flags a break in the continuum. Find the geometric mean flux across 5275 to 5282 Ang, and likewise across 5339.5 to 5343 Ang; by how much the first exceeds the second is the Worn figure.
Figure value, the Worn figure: -2.5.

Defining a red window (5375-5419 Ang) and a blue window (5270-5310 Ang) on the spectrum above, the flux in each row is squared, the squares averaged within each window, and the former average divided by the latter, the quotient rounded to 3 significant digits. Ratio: 1.20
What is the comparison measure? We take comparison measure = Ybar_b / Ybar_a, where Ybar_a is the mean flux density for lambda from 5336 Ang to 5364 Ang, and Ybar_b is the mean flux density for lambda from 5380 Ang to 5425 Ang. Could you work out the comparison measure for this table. 0.96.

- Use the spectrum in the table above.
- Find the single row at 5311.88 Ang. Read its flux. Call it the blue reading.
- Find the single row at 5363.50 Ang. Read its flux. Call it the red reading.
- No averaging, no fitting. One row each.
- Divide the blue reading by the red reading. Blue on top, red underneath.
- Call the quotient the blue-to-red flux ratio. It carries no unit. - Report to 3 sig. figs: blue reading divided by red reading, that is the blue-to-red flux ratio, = 1.13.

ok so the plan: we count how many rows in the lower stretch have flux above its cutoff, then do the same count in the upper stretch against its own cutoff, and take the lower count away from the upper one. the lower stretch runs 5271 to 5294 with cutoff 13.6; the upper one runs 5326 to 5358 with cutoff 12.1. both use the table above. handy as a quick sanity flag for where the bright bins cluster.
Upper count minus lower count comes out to 15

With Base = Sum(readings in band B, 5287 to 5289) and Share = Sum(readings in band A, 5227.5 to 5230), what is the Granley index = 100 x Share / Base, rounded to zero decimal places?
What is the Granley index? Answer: 81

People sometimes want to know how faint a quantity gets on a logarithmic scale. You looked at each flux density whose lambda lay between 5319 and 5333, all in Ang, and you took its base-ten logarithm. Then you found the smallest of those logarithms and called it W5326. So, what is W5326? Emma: 0.97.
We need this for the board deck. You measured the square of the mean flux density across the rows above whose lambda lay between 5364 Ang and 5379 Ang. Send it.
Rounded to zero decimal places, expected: 171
